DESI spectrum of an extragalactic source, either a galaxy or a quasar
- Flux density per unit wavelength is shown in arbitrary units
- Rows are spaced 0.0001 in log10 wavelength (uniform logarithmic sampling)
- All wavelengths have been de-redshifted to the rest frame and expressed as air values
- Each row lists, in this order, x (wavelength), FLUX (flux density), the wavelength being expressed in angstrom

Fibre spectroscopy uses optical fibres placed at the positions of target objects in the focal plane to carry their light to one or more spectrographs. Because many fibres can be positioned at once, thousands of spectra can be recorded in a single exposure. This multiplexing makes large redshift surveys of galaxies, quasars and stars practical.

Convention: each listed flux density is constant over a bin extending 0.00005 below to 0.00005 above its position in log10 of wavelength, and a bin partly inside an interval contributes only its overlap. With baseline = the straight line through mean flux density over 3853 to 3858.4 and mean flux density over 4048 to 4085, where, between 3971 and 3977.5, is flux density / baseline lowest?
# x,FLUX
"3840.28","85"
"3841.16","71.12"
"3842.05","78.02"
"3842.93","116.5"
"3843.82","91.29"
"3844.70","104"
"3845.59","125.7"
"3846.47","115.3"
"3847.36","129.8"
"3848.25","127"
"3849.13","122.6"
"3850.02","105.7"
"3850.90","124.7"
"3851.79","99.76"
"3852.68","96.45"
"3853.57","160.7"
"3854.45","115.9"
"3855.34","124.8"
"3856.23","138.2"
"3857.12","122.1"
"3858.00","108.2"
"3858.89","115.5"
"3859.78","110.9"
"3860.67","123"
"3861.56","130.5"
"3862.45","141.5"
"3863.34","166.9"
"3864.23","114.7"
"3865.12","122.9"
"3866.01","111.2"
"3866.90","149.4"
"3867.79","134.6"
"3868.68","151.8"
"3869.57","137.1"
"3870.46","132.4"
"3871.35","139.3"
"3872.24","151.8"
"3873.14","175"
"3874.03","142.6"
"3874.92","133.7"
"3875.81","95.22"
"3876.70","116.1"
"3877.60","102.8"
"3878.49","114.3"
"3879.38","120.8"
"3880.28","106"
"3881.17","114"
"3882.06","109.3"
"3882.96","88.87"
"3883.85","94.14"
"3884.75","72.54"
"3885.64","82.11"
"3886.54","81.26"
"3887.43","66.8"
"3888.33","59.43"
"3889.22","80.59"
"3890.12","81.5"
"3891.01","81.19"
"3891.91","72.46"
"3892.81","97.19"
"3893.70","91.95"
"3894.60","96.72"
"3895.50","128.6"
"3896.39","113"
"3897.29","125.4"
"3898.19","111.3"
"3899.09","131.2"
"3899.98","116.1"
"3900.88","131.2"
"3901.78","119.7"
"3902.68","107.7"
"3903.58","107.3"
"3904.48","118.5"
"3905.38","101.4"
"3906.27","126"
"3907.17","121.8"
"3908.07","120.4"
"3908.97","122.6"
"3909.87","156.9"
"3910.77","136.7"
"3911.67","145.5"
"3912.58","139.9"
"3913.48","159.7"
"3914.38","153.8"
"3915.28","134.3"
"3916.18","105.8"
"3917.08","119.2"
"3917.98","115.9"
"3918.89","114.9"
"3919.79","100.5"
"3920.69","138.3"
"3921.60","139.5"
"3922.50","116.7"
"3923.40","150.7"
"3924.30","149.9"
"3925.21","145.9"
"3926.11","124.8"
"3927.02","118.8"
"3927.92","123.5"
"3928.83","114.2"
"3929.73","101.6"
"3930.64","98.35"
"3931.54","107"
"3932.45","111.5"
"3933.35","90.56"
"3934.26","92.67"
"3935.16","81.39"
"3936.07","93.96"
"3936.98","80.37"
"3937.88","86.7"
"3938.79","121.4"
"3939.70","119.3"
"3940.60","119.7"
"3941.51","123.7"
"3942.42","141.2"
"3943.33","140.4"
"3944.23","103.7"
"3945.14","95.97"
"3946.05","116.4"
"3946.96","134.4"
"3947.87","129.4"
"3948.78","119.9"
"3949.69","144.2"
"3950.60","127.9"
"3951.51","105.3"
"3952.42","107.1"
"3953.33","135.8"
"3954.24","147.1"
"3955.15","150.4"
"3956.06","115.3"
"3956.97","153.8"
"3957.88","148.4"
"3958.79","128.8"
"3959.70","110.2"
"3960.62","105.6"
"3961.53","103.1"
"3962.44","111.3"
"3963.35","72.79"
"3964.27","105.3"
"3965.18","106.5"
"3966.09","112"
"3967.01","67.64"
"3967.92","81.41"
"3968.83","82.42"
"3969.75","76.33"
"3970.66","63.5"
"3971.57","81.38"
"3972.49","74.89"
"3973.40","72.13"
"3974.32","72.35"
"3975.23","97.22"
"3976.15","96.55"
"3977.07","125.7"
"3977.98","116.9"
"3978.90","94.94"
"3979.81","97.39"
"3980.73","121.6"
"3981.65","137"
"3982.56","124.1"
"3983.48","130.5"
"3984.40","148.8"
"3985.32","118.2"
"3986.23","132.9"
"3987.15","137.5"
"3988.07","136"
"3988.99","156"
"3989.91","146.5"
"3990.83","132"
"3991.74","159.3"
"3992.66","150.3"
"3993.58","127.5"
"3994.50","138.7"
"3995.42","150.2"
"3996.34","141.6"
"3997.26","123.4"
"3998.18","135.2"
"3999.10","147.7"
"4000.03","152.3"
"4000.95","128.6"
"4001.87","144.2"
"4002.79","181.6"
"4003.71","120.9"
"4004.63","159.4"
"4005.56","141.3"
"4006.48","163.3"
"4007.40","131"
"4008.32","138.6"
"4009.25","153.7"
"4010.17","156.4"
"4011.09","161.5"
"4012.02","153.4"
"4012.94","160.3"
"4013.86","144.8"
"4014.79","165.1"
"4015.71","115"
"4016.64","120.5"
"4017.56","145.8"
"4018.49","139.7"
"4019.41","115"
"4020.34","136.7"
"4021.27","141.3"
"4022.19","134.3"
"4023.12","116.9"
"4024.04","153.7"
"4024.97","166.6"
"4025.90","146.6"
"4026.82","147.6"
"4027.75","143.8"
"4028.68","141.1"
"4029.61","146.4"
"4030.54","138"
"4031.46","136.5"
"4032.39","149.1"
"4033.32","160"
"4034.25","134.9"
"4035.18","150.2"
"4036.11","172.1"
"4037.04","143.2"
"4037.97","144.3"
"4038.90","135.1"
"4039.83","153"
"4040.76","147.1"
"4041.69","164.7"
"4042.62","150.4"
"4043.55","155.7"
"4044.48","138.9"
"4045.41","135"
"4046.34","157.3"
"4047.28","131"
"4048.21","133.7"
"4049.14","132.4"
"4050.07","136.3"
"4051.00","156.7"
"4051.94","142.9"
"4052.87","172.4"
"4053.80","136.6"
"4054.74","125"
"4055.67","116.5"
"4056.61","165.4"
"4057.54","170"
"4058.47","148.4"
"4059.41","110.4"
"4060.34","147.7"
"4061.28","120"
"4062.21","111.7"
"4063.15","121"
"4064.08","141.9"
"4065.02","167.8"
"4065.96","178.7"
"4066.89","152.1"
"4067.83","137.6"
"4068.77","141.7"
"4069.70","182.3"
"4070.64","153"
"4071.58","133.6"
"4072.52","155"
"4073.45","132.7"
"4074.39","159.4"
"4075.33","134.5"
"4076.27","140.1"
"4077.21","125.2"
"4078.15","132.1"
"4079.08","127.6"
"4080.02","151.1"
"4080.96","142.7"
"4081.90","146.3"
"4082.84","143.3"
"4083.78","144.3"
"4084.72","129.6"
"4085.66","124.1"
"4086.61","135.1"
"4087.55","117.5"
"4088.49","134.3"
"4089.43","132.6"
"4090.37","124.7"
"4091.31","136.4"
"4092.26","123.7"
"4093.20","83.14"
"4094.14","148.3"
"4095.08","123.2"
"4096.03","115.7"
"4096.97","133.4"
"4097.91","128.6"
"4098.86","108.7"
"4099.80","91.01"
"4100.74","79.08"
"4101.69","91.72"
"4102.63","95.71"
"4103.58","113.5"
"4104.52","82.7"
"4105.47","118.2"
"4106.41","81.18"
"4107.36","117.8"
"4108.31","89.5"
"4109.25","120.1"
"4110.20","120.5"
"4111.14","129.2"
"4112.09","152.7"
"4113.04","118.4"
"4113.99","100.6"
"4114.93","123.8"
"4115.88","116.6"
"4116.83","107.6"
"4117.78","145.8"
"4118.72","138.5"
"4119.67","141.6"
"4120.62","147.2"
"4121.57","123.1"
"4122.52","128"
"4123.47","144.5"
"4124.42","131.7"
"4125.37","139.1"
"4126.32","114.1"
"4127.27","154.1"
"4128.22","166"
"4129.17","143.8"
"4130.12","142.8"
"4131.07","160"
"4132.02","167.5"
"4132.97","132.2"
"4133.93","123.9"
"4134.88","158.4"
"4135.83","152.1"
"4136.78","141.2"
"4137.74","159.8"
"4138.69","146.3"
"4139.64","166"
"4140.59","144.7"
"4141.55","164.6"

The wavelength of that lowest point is 3973.40 angstrom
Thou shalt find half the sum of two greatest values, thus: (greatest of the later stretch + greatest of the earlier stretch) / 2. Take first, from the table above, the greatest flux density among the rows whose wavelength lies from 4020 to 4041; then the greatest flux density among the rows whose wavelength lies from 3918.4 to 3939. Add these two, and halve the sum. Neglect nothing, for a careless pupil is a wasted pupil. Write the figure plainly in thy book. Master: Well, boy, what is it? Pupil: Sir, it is 161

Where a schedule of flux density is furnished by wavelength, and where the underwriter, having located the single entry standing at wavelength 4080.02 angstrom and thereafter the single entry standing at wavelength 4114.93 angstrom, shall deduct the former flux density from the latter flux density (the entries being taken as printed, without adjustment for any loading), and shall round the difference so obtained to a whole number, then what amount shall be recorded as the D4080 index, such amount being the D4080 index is -27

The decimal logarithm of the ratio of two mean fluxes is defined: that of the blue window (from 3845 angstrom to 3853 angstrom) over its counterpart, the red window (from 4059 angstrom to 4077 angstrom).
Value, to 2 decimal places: -0.09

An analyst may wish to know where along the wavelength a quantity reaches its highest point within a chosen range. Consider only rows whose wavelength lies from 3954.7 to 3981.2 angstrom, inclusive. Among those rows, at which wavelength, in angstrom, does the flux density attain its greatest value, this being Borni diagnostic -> 3956.97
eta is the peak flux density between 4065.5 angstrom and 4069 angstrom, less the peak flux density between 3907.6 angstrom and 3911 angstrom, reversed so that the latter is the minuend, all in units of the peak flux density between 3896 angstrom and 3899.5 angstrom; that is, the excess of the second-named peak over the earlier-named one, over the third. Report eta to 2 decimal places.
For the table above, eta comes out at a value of -0.17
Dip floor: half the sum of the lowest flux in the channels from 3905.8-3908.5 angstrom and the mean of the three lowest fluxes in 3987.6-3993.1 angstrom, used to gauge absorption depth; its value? 129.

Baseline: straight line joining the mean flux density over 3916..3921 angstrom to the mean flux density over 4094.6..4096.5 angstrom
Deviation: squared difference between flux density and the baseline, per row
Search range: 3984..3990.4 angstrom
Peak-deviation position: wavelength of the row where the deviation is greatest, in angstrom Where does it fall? 3988.99 angstrom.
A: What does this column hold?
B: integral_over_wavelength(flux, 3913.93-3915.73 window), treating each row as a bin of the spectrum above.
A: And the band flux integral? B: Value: 260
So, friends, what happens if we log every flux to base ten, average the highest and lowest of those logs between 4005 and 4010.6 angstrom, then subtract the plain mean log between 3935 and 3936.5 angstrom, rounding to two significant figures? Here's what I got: 0.22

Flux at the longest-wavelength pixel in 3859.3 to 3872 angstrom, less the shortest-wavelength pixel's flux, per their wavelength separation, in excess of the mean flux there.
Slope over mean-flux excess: -131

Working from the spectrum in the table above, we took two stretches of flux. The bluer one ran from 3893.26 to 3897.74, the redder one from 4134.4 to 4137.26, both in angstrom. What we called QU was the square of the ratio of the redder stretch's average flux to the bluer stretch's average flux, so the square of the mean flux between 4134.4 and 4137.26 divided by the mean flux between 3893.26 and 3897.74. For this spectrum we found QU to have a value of 1.84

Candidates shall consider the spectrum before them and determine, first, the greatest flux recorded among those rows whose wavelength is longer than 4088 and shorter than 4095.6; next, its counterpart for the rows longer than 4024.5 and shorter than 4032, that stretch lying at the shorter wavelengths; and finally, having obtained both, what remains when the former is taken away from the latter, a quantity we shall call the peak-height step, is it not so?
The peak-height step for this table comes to 18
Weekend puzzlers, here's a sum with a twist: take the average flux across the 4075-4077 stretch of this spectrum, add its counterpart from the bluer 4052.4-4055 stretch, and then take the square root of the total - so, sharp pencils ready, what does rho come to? 16.79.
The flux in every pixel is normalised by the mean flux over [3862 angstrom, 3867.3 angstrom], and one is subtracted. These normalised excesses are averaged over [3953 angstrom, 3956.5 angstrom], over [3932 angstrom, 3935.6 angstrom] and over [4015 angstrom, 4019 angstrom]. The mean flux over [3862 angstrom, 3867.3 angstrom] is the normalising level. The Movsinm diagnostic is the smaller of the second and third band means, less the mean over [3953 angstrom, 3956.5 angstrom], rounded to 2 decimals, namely -0.32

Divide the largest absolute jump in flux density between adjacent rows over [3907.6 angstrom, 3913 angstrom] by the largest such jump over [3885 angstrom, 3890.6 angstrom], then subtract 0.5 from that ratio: 1.12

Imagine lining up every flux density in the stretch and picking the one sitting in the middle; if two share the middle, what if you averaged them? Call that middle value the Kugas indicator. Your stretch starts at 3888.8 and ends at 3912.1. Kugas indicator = 117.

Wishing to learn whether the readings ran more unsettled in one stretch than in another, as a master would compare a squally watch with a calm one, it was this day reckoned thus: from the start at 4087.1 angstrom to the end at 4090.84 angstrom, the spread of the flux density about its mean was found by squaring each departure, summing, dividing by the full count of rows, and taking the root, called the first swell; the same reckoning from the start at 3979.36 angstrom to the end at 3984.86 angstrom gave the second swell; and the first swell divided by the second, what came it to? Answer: 0.42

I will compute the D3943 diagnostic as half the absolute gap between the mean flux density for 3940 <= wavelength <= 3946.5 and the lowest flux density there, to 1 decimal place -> 12.1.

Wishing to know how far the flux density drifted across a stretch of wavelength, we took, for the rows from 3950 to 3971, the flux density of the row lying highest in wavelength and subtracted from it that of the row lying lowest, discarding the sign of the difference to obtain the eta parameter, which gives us 64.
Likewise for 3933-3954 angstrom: 45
